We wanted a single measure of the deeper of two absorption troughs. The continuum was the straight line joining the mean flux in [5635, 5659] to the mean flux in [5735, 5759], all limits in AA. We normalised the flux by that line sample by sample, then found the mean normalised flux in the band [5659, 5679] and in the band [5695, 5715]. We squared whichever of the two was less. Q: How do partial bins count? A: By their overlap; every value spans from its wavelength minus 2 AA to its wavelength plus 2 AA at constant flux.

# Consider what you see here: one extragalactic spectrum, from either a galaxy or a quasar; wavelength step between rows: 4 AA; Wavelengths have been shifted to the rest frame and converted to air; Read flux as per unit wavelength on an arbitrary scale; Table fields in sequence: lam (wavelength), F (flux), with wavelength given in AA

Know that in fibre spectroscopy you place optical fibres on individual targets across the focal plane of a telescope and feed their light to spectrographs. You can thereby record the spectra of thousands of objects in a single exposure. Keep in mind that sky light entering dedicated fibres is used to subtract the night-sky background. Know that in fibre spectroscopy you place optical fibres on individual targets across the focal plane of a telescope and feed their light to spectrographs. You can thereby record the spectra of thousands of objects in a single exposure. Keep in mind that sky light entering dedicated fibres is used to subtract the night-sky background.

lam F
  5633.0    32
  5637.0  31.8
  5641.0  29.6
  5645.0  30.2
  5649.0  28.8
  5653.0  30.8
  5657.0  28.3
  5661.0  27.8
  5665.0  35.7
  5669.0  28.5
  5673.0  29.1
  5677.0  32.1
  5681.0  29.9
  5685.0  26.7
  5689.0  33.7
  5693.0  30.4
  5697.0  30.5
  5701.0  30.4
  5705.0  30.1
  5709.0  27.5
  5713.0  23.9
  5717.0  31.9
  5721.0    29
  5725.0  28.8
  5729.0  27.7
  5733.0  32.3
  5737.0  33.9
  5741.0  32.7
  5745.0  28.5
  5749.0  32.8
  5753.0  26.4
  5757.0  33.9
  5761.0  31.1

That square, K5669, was 0.86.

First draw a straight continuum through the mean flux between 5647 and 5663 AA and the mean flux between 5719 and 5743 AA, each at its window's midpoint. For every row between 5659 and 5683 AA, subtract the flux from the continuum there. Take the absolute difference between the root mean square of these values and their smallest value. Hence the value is 9.5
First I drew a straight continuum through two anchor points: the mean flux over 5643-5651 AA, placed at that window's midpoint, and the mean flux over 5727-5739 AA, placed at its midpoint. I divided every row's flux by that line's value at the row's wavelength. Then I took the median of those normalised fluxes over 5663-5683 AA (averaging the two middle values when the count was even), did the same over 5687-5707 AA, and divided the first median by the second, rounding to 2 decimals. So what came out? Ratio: 0.99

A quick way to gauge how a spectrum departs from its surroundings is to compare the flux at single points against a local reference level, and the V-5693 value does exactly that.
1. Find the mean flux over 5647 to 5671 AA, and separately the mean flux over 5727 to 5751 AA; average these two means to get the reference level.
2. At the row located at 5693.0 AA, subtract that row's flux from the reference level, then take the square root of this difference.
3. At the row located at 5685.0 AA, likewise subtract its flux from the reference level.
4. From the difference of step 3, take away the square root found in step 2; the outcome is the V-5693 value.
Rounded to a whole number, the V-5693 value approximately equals 3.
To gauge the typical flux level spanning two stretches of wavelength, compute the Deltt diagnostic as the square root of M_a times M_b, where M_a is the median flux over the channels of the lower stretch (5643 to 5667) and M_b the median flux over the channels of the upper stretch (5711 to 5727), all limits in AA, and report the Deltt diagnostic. 29.2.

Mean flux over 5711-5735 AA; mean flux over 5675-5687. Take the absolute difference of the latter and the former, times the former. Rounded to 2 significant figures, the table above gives 18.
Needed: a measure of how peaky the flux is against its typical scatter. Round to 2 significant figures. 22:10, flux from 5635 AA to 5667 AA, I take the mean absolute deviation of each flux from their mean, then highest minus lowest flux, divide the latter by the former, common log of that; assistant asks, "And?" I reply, 0.64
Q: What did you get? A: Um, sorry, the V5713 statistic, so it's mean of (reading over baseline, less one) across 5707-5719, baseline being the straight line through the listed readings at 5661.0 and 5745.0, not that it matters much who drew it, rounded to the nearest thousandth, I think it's -0.017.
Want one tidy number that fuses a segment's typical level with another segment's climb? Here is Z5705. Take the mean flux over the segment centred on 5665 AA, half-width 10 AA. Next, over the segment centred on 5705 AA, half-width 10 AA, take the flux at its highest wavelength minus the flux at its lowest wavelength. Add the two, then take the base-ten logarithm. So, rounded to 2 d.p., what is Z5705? 1.37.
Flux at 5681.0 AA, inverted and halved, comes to 0.0167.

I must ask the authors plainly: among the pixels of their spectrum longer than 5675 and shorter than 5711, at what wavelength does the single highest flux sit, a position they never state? 5689.0 AA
